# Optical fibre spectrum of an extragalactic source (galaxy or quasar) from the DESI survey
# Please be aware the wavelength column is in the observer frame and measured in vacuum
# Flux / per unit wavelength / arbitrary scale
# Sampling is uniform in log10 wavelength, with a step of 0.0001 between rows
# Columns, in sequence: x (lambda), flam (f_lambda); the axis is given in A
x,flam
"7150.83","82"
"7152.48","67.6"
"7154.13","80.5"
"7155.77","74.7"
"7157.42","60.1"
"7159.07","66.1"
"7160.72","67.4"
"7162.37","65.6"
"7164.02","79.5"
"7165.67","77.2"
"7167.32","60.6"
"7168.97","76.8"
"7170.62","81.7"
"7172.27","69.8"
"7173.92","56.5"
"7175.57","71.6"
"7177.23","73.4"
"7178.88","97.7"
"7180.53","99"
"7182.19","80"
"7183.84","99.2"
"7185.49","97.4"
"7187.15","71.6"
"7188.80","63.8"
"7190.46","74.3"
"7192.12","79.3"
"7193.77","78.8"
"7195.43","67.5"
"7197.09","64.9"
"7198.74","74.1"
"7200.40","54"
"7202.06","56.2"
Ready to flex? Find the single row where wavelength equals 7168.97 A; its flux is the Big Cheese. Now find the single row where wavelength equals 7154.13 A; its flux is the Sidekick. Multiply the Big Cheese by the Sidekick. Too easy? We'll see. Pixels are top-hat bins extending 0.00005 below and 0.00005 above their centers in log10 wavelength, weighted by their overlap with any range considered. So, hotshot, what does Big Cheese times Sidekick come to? 6182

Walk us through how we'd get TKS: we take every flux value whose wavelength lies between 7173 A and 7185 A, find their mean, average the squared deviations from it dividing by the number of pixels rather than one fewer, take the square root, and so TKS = 15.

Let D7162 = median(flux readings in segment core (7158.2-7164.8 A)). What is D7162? 67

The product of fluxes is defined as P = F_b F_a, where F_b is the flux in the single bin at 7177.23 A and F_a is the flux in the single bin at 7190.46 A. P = 5454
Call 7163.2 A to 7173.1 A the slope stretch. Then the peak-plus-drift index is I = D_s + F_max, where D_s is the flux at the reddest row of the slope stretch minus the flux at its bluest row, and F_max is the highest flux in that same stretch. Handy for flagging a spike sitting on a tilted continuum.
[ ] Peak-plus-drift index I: 72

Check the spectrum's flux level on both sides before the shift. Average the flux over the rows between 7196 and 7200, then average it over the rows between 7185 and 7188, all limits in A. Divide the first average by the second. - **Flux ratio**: 0.82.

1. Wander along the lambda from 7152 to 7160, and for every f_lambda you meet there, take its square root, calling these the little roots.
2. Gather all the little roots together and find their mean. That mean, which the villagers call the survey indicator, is 8.3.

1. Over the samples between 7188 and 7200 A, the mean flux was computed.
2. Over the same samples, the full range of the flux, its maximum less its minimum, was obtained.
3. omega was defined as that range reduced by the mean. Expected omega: -56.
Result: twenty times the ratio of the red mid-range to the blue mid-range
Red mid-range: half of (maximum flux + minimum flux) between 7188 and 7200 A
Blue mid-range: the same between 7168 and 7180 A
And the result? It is 18.6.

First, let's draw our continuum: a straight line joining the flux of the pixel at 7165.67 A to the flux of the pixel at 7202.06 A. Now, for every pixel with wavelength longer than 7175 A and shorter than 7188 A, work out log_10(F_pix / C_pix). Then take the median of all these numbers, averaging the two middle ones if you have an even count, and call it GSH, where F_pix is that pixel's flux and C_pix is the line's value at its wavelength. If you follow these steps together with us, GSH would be 0.11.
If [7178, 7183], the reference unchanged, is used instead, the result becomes 0.15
